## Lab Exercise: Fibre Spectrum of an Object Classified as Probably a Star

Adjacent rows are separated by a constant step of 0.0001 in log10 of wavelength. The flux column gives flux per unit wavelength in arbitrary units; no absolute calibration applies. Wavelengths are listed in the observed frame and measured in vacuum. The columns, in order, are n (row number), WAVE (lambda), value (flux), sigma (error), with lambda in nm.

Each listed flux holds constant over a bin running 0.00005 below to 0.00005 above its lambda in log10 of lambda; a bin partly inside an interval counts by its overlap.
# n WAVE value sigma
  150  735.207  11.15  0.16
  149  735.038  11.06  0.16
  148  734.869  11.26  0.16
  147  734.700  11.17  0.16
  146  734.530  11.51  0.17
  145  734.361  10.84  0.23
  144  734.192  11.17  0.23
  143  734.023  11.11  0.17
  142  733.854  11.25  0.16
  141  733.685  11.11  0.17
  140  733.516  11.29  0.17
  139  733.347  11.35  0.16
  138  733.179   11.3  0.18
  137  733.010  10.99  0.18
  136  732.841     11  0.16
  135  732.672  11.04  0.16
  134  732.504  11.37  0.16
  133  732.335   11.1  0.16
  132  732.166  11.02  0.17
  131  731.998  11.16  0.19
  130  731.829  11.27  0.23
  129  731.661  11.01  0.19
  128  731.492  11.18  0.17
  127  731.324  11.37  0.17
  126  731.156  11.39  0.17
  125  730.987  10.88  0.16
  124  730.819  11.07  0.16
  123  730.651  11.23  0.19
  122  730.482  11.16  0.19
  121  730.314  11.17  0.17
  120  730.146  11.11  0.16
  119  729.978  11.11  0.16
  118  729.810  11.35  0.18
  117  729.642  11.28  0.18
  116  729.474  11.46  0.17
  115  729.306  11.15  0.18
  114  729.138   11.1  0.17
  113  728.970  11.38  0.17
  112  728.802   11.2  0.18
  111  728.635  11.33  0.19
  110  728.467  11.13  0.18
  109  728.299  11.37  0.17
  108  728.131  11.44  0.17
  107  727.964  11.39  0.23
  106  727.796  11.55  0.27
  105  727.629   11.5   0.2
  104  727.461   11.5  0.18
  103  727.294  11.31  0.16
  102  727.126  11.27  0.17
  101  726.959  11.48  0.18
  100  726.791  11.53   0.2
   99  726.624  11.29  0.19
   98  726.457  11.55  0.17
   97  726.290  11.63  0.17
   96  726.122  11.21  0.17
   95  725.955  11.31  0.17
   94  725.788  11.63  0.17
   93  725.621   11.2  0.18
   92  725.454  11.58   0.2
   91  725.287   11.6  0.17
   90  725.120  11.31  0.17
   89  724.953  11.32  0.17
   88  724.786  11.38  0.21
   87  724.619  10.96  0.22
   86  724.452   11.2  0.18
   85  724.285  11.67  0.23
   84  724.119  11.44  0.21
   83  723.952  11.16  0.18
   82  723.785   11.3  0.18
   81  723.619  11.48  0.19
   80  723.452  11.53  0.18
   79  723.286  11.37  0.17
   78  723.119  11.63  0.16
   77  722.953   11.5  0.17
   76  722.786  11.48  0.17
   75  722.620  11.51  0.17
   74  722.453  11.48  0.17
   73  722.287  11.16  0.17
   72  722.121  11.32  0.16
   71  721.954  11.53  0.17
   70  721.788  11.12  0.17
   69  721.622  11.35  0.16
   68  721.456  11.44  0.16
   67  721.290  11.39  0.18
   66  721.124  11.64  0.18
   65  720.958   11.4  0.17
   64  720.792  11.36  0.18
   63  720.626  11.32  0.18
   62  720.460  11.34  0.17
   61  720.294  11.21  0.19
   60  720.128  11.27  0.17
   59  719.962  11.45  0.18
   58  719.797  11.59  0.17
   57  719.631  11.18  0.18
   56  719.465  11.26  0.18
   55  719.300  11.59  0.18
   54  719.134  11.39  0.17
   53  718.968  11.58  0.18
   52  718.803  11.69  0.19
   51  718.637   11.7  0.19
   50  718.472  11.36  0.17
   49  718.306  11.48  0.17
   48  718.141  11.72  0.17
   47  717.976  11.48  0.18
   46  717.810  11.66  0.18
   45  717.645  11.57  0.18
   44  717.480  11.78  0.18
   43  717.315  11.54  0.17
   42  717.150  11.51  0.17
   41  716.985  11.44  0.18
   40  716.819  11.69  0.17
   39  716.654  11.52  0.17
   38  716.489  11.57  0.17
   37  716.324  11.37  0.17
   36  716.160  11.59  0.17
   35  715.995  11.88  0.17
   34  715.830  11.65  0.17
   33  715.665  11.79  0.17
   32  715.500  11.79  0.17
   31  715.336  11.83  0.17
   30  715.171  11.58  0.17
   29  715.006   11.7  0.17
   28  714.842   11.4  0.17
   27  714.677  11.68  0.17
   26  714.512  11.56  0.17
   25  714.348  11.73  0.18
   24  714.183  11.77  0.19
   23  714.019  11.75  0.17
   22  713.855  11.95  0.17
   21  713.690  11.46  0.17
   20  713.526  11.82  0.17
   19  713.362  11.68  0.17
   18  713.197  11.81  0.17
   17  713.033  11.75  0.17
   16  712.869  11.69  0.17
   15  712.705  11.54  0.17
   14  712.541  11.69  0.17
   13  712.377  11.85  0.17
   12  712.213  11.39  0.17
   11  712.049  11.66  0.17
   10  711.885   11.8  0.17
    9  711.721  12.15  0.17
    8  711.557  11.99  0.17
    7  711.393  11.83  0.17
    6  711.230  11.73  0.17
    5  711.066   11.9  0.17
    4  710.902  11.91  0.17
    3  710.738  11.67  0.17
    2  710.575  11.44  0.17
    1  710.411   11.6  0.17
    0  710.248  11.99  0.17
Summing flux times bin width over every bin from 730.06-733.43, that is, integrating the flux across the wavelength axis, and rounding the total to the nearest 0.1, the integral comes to 37.6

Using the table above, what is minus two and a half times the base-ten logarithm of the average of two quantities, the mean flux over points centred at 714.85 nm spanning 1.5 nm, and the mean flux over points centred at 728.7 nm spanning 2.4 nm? -2.65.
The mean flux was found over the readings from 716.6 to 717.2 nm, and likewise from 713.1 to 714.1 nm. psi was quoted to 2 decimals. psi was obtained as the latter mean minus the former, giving 0.21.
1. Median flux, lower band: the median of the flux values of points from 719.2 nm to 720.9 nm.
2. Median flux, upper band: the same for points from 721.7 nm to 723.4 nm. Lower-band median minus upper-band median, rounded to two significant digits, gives -0.15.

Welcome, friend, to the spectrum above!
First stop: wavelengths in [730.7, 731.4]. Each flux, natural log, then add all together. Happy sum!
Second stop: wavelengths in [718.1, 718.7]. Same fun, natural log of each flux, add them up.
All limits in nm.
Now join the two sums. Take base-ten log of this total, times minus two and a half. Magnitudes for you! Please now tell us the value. -3.22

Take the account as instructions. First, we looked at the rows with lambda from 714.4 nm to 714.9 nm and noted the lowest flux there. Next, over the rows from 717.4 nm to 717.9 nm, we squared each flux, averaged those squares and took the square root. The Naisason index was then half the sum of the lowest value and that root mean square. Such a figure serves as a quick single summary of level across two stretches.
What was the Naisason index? 11.54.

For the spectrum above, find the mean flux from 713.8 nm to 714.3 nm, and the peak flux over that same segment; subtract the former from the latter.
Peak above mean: 0.13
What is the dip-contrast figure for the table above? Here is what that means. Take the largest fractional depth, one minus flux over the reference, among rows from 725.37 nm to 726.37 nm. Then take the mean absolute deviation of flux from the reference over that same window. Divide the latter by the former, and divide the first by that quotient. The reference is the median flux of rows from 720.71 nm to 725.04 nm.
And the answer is 0.0016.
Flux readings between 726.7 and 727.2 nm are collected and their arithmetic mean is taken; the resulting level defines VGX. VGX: 11.43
